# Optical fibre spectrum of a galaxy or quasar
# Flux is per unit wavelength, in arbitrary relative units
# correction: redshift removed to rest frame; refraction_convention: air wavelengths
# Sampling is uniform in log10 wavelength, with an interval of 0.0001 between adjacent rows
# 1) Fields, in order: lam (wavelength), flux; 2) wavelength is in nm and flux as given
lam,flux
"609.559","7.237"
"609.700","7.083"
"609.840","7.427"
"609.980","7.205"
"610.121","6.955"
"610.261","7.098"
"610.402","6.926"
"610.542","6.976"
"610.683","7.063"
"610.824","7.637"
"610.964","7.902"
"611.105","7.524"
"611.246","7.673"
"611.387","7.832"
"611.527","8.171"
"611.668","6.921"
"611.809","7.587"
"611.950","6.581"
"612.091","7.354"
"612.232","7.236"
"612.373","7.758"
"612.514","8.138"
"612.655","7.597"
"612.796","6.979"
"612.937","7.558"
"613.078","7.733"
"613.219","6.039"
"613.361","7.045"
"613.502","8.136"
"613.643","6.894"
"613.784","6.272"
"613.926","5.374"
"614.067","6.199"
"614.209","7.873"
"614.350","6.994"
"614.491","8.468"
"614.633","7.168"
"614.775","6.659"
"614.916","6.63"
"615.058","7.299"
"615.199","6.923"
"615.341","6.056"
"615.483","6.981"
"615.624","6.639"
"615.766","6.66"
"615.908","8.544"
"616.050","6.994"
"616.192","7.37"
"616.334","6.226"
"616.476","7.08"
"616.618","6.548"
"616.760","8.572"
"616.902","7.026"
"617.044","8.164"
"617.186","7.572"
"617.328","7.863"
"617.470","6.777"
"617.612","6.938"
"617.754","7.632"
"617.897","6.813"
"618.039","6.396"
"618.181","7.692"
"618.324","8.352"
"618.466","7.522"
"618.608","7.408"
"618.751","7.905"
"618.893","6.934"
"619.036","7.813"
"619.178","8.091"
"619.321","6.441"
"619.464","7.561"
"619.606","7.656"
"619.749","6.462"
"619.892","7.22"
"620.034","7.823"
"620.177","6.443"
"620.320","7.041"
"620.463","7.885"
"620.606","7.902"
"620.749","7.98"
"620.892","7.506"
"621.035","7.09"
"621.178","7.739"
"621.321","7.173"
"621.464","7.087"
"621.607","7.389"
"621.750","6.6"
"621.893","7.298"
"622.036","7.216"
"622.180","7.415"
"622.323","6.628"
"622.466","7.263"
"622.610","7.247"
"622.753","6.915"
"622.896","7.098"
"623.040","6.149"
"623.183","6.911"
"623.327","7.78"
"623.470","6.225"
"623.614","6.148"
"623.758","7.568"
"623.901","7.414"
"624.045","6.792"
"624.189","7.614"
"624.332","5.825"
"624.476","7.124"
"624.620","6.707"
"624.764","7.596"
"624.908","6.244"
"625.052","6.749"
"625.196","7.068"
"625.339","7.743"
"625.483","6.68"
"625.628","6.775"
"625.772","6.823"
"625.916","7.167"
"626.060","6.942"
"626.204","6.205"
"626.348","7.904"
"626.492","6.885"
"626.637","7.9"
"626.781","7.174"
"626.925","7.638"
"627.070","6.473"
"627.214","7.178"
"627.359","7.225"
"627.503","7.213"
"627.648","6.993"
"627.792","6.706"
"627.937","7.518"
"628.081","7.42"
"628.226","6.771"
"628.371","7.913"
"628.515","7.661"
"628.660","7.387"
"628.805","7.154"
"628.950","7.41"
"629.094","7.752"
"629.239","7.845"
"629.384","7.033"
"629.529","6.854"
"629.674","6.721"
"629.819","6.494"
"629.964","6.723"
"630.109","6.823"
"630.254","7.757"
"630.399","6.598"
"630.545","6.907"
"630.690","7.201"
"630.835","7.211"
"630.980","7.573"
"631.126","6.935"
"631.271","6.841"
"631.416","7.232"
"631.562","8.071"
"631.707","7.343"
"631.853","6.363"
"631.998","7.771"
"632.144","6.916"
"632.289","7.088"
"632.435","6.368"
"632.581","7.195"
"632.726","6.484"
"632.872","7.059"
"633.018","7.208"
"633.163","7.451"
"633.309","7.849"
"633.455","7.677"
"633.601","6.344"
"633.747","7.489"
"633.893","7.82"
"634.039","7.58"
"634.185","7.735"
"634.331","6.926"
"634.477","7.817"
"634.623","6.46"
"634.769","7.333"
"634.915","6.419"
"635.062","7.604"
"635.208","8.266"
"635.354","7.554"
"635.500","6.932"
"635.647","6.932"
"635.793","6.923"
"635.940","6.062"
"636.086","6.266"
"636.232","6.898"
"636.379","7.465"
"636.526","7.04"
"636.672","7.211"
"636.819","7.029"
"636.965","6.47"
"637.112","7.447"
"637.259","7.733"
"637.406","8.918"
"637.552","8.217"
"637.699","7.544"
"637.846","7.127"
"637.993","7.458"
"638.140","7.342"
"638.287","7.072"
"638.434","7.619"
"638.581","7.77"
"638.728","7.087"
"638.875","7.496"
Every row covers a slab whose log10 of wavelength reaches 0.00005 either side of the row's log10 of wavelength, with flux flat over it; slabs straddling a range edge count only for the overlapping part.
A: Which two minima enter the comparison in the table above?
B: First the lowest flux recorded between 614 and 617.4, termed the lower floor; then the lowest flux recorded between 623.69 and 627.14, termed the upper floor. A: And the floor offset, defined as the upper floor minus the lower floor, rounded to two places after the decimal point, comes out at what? -0.23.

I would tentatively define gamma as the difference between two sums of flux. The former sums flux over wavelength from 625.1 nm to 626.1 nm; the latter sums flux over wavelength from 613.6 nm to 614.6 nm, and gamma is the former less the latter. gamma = 1.1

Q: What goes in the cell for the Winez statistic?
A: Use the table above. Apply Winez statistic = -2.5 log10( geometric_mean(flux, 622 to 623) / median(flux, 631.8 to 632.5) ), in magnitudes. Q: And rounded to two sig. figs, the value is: -0.030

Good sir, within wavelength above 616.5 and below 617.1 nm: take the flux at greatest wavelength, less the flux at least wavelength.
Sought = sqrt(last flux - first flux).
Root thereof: 1.3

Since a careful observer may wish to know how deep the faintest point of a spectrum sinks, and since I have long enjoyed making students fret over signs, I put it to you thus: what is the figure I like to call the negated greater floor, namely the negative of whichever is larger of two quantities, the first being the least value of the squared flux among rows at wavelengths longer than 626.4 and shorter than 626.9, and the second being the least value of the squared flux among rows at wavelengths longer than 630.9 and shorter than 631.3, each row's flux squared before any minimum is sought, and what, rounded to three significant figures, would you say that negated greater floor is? -47.4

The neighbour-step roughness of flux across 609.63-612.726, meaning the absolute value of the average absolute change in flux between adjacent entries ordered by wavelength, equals 0.40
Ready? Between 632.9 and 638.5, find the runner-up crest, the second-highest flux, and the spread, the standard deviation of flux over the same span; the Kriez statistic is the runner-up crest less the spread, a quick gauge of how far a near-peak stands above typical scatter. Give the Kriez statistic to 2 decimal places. 7.68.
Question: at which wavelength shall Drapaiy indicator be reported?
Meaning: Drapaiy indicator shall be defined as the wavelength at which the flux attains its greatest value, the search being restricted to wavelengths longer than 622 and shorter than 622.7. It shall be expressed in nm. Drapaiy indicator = 622.180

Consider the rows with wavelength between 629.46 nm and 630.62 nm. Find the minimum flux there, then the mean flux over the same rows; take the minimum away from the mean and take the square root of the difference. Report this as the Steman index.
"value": 0.60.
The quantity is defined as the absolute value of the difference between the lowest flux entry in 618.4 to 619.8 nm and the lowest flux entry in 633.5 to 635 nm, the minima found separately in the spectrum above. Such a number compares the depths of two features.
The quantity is 0.10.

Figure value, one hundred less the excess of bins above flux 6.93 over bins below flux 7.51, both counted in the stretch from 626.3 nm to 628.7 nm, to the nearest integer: 98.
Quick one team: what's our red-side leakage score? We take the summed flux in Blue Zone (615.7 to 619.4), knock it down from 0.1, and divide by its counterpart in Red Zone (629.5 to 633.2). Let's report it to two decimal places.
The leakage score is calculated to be -1.04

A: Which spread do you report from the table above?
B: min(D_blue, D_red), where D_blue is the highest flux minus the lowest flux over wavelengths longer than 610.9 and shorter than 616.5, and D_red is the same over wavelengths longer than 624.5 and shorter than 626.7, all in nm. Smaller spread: 1.70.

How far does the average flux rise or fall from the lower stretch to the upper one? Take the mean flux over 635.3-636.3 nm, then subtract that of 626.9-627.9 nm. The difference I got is -0.3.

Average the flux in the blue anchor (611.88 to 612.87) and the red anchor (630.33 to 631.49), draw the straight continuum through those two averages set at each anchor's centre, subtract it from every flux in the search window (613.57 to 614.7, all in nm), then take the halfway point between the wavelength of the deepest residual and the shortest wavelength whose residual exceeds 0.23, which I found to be 614.07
